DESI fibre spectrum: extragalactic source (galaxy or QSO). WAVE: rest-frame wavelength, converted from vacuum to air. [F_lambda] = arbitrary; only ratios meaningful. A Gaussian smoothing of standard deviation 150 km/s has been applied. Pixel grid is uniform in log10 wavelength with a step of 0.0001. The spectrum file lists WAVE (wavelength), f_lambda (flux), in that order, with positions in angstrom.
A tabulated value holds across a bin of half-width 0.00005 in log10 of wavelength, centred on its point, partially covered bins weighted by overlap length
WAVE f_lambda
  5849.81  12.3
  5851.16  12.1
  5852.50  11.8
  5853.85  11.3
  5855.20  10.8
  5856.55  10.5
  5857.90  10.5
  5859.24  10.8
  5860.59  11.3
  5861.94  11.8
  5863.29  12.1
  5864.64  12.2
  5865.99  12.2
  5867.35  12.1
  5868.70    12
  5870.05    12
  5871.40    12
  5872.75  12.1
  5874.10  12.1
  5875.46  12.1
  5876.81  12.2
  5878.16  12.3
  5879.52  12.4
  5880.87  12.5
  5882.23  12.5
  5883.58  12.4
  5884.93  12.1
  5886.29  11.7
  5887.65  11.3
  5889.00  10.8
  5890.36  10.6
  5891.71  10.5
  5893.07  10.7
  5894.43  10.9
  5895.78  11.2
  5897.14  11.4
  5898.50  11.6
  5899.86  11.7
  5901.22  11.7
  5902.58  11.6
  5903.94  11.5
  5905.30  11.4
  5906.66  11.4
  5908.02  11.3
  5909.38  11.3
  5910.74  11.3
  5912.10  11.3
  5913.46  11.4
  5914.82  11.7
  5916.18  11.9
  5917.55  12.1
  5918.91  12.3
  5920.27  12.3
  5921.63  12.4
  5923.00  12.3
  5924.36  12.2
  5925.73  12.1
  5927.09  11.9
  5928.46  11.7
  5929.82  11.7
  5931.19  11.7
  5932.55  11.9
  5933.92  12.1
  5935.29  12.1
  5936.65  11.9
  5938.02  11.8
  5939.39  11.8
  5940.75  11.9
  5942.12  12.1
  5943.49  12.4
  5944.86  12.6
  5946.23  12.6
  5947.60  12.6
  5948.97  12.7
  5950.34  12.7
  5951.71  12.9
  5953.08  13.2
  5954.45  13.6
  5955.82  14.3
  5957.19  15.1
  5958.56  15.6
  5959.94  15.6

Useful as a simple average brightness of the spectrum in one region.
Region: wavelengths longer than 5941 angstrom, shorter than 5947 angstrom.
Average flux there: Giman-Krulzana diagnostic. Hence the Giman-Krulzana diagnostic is 12.4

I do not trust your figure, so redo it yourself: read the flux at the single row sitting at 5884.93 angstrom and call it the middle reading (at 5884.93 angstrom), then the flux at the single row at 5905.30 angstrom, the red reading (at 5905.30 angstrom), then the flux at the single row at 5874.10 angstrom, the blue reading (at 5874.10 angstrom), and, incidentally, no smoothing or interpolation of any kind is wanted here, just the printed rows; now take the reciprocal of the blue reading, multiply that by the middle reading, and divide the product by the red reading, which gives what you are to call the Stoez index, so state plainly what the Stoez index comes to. 0.088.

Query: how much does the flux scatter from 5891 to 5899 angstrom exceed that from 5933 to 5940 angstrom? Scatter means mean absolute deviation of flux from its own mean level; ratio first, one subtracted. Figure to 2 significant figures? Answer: 1.7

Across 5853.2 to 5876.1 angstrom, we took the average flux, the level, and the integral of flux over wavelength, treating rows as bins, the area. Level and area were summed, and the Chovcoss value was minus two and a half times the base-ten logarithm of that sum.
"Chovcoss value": -6.11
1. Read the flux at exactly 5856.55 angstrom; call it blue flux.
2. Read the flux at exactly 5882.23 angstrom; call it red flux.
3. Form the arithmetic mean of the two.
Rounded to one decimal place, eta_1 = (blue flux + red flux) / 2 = 11.5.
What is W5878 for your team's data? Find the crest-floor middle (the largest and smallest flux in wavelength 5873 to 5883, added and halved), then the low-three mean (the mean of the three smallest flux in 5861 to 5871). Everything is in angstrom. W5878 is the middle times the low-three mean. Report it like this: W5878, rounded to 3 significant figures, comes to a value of 147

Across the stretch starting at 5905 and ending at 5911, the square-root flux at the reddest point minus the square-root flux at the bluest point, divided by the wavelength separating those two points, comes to -0.0027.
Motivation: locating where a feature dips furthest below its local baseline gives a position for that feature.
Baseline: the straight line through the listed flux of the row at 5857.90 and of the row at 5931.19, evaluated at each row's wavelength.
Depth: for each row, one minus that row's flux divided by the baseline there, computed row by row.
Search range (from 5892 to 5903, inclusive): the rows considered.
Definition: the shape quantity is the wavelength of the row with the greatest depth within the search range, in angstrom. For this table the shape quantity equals 5893.07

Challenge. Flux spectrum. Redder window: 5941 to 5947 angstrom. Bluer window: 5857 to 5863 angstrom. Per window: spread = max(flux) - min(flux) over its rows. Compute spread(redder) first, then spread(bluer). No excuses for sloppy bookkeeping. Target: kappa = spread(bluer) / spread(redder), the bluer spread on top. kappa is 2.6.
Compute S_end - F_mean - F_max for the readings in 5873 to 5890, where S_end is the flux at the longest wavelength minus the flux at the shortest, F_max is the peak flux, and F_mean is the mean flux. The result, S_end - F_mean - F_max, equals -25.8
